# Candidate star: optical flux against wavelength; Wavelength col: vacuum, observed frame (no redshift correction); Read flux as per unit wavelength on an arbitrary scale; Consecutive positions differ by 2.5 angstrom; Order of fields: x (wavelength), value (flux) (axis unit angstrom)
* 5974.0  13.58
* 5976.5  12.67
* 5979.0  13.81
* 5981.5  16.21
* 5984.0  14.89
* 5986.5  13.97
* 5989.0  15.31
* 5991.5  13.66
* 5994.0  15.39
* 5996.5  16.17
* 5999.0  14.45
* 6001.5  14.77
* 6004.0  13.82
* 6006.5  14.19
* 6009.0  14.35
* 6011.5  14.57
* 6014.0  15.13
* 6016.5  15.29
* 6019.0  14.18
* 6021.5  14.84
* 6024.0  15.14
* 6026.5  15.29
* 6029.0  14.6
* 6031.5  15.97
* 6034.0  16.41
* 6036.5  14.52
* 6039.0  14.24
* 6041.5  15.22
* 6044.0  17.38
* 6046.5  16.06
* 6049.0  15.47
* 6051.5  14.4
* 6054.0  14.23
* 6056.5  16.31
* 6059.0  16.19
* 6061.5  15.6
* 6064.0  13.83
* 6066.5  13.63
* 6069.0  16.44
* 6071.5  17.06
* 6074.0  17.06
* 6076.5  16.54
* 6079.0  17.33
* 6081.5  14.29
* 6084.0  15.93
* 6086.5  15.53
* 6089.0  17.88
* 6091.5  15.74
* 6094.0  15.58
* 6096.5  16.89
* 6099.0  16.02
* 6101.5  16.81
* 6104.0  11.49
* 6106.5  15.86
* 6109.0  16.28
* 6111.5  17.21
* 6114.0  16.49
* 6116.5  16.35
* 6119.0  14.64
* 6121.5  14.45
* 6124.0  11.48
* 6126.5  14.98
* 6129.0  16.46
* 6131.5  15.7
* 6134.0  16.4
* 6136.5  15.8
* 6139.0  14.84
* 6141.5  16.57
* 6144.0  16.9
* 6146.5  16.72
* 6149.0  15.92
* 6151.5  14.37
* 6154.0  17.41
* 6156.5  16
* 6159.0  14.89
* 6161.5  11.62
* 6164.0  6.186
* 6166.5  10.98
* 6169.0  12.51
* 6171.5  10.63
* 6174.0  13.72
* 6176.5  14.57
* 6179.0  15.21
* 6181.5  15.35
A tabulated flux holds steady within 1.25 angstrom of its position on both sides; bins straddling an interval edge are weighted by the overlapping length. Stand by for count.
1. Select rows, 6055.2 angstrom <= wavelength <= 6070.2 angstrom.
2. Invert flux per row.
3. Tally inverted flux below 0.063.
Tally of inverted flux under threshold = 3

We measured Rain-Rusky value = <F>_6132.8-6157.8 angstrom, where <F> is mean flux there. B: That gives 16.1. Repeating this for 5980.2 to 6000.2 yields 15.0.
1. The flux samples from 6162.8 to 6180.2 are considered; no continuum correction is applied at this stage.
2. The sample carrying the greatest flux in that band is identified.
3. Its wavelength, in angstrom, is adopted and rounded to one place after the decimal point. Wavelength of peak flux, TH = 6179.0 angstrom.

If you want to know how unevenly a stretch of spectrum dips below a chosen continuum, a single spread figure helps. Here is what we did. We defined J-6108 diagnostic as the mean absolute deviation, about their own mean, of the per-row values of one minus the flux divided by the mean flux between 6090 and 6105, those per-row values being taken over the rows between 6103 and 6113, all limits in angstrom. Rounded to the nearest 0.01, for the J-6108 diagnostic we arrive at 0.12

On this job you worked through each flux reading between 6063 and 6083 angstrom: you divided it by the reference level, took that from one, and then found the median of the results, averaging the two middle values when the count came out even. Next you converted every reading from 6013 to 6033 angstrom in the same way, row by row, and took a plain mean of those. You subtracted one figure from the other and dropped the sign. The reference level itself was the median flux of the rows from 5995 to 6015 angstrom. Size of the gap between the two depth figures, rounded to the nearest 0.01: 0.10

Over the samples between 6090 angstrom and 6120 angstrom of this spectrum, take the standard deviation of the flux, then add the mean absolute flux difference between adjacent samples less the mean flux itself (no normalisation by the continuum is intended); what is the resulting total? -12.8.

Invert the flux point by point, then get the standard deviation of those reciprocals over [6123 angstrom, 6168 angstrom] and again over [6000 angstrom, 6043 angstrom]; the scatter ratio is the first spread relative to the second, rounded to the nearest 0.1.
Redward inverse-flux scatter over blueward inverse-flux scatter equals 8.2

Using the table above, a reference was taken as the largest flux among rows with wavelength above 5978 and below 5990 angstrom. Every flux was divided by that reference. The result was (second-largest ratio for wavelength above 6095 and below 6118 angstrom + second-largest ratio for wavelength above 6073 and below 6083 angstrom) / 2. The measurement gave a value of 1.05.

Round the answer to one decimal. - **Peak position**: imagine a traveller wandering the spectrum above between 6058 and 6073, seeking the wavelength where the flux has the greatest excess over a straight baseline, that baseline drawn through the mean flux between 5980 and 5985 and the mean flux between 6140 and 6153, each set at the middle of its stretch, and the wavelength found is 6071.5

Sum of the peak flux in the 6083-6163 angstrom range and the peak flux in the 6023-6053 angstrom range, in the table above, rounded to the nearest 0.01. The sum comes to 35.26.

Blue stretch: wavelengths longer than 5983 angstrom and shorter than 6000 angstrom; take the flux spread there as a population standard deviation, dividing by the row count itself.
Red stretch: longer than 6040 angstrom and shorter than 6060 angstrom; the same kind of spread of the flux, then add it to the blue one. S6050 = 1.8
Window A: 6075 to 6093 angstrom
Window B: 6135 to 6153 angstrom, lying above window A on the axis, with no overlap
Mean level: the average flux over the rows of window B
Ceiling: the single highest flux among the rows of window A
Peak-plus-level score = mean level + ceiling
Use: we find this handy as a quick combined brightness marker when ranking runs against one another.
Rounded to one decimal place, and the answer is 33.8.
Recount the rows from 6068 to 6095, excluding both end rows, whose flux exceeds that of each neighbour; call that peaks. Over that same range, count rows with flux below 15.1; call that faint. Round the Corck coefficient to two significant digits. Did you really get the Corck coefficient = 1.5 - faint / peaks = 1.2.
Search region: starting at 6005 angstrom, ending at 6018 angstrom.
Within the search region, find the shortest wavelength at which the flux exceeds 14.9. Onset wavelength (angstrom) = 6014.0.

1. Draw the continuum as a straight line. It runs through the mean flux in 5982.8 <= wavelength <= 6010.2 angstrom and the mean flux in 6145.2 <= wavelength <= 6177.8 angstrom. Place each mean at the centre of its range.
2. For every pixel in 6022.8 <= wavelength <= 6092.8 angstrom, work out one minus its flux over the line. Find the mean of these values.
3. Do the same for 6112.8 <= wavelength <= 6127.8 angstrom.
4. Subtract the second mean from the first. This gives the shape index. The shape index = -0.03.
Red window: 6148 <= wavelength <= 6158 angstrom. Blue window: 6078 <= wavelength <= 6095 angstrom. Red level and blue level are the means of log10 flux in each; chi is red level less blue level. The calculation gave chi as -0.003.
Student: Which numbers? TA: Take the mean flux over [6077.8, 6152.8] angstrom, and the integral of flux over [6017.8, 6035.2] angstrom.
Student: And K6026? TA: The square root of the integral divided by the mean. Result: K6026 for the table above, 4.1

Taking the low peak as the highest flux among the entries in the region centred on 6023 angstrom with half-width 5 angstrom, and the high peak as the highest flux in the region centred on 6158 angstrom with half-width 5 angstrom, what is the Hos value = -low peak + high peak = 2.1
